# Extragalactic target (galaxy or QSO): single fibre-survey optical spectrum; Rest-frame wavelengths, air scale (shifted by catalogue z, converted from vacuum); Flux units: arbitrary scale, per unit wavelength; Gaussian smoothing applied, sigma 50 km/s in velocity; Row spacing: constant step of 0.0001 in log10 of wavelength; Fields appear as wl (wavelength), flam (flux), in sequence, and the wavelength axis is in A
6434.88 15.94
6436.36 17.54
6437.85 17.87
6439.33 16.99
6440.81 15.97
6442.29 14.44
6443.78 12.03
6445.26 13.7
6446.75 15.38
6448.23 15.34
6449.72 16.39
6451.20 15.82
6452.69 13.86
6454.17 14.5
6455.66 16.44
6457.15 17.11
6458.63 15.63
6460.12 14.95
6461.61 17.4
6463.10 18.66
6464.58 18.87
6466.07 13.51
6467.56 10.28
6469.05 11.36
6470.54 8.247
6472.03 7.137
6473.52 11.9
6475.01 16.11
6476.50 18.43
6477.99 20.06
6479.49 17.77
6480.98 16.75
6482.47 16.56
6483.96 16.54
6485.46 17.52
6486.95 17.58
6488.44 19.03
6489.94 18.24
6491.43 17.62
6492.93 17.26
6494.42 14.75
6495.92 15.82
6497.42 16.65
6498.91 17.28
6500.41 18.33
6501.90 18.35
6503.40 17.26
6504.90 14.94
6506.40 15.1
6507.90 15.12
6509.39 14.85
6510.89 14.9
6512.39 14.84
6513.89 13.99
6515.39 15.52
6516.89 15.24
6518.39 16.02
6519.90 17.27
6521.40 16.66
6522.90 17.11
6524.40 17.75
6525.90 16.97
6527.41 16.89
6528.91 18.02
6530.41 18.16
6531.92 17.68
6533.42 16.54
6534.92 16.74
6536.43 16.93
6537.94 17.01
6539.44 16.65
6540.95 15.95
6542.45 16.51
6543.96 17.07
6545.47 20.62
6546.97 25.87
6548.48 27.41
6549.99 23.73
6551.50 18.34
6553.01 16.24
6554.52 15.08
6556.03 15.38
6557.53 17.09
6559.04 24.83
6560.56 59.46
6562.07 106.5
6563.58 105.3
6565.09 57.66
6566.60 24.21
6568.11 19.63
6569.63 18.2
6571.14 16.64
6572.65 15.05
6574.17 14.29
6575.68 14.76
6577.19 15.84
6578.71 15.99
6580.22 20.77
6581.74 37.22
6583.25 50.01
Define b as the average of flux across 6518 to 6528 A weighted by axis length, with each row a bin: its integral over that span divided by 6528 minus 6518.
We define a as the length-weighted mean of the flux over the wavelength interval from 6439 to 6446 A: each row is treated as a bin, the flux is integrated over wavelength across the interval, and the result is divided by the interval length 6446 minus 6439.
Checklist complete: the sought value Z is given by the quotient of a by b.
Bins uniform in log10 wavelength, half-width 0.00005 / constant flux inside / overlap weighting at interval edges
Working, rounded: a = 14.5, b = 17.0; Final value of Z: 0.85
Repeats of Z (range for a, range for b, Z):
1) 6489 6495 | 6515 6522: 1.06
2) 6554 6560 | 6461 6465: 1.07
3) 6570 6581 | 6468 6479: 1.22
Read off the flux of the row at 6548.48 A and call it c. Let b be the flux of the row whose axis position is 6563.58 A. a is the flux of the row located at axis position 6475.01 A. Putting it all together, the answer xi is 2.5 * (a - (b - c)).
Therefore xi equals -154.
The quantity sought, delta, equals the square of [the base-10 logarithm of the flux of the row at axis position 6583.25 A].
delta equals 2.89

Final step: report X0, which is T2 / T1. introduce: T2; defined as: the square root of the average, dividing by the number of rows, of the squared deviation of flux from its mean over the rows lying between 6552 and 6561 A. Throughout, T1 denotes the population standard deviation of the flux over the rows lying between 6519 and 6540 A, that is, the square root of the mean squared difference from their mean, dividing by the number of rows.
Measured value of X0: 31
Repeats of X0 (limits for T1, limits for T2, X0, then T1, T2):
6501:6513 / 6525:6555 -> 3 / 1.3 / 3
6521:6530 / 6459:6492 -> 7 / 0.5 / 4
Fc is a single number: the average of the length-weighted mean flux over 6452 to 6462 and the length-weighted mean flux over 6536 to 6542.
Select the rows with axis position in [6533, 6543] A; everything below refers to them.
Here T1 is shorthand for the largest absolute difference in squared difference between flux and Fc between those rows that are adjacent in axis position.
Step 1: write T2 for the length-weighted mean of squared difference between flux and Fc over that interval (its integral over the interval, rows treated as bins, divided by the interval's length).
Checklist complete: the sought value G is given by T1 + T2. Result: 1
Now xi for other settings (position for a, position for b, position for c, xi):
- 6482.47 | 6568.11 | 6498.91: 36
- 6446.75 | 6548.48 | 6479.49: 14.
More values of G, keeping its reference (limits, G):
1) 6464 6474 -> 97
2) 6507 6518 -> 6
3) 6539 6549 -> 108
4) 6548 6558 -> 95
